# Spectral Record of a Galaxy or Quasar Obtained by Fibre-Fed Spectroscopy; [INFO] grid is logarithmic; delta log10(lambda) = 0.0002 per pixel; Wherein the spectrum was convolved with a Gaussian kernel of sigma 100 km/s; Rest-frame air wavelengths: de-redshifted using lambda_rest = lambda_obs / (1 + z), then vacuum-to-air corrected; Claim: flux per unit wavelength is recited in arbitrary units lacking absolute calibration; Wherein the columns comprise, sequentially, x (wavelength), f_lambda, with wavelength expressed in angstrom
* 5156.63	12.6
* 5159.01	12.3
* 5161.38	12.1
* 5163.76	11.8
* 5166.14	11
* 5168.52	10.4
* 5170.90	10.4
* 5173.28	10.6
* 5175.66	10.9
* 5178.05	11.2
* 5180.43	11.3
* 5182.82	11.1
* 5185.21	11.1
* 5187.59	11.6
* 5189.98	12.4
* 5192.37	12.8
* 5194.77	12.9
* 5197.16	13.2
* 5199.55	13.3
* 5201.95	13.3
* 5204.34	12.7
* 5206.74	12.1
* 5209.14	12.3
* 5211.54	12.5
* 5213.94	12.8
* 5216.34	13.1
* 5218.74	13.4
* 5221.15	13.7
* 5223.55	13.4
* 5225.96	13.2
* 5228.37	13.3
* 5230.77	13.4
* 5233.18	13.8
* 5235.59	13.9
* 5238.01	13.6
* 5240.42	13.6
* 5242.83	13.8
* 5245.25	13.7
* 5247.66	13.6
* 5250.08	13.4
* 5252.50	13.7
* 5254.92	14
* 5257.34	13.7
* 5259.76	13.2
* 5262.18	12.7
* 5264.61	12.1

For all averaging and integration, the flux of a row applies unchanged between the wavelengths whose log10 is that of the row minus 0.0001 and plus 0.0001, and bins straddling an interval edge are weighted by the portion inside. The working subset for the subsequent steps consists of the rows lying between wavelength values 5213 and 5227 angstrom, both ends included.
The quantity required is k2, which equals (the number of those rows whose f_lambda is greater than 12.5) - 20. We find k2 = -14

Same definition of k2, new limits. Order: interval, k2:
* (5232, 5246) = -14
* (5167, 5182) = -20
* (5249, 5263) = -14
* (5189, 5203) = -15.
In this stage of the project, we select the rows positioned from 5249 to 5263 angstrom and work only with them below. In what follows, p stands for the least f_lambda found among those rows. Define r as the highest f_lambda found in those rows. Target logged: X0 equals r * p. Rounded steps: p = 12.7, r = 14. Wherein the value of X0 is 178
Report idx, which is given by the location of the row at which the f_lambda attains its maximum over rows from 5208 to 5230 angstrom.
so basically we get 5221.15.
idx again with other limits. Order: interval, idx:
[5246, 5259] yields 5254.92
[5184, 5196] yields 5194.77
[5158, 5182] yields 5159.01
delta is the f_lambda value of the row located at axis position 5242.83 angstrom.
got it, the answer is 13.8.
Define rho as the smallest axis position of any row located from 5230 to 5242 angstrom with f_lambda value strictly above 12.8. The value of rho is 5230.77 angstrom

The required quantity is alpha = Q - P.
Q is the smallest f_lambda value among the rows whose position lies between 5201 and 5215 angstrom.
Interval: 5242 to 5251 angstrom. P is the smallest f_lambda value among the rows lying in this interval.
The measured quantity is -1.3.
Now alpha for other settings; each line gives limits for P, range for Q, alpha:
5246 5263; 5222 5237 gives 0.5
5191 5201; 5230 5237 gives 0.6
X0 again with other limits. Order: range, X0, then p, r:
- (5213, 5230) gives 175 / 12.8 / 13.7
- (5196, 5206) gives 169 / 12.7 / 13.3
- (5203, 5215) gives 155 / 12.1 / 12.8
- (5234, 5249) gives 189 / 13.6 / 13.9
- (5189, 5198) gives 164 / 12.4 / 13.2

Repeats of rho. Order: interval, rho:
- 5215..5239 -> 5216.34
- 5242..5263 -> 5242.83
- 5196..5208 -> 5197.16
